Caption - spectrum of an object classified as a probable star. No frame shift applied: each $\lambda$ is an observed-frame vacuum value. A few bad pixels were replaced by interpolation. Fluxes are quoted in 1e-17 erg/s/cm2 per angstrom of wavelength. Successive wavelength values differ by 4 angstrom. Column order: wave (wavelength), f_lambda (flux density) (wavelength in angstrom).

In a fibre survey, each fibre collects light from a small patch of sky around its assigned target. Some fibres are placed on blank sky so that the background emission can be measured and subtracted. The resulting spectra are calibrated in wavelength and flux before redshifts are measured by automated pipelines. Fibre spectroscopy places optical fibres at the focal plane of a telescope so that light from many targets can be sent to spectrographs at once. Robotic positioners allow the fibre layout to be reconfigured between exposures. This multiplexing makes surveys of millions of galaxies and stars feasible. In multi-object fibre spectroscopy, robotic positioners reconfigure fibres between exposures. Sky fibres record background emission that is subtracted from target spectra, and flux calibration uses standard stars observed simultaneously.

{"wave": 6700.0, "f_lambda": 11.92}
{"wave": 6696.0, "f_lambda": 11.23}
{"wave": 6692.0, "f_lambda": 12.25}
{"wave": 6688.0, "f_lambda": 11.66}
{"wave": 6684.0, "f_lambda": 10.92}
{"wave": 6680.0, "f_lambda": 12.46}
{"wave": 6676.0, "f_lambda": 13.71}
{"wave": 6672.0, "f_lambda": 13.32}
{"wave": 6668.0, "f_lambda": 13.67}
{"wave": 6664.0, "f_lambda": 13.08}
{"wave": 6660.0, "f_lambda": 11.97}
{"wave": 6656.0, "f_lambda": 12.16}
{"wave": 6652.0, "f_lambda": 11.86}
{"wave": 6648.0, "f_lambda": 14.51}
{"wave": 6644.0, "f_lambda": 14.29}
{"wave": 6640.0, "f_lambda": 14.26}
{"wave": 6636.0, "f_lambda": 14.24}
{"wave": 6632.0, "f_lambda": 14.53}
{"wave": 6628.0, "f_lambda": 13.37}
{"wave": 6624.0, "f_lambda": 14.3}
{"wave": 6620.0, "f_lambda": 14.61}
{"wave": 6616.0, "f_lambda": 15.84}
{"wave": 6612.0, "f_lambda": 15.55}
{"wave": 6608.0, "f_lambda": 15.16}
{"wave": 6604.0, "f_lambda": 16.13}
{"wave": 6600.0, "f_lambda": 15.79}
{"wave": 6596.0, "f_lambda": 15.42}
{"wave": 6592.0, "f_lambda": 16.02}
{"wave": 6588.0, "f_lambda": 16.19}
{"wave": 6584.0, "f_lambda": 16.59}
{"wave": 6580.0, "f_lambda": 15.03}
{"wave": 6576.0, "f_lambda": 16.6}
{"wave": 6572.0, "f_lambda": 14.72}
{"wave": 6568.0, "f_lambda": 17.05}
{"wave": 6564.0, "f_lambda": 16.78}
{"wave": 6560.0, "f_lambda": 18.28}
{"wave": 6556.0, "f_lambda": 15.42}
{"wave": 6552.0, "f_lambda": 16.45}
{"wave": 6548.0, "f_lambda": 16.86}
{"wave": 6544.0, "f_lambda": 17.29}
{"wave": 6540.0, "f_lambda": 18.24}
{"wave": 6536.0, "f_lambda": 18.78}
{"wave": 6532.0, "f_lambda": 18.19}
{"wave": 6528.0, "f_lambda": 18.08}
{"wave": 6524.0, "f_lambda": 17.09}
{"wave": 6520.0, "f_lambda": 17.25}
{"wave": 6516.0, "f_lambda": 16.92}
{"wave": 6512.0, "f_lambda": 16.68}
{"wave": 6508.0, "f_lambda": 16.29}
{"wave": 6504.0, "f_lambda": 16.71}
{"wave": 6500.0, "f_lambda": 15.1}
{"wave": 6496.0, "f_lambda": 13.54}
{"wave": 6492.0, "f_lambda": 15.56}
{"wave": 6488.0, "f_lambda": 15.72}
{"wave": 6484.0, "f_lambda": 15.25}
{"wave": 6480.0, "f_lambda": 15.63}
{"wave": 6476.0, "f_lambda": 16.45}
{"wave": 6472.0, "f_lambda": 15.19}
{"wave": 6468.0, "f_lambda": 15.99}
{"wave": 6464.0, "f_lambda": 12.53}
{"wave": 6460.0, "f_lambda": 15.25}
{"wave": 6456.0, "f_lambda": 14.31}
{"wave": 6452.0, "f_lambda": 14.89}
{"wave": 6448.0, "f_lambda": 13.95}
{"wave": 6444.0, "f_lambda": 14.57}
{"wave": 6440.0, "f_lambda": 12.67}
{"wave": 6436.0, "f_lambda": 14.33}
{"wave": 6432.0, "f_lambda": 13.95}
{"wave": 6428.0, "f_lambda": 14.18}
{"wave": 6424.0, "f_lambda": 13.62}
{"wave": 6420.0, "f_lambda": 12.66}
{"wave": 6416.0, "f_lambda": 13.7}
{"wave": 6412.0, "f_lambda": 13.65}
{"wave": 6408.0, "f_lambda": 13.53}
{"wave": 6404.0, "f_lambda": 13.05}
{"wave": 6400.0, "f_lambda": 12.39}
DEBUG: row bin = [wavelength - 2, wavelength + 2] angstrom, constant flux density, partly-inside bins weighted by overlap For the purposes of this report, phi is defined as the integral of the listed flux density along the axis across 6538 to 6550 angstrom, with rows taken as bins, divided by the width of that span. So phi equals 17.5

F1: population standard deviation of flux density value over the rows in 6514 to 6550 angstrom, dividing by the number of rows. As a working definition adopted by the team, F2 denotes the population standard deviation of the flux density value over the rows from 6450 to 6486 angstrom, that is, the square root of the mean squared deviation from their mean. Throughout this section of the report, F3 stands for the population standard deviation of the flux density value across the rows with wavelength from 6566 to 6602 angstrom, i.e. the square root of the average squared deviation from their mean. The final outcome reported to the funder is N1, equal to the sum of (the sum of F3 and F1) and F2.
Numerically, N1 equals 2.4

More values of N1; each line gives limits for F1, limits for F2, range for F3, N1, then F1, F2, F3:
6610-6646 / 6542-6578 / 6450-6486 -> 2.7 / 0.7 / 0.97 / 1.06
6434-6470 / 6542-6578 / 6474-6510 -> 2.9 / 1.1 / 0.97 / 0.89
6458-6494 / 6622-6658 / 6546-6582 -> 3.1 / 1.0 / 0.97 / 1.05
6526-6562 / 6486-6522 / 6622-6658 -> 3.1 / 1.0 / 1.08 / 0.97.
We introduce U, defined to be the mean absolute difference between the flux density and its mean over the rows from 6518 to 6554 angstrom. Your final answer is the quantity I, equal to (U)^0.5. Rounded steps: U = 0.66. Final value 0.81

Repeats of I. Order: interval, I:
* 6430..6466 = 0.83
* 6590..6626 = 0.70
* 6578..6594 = 0.68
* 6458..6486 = 0.87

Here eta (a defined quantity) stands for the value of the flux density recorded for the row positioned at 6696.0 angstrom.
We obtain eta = 11.23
